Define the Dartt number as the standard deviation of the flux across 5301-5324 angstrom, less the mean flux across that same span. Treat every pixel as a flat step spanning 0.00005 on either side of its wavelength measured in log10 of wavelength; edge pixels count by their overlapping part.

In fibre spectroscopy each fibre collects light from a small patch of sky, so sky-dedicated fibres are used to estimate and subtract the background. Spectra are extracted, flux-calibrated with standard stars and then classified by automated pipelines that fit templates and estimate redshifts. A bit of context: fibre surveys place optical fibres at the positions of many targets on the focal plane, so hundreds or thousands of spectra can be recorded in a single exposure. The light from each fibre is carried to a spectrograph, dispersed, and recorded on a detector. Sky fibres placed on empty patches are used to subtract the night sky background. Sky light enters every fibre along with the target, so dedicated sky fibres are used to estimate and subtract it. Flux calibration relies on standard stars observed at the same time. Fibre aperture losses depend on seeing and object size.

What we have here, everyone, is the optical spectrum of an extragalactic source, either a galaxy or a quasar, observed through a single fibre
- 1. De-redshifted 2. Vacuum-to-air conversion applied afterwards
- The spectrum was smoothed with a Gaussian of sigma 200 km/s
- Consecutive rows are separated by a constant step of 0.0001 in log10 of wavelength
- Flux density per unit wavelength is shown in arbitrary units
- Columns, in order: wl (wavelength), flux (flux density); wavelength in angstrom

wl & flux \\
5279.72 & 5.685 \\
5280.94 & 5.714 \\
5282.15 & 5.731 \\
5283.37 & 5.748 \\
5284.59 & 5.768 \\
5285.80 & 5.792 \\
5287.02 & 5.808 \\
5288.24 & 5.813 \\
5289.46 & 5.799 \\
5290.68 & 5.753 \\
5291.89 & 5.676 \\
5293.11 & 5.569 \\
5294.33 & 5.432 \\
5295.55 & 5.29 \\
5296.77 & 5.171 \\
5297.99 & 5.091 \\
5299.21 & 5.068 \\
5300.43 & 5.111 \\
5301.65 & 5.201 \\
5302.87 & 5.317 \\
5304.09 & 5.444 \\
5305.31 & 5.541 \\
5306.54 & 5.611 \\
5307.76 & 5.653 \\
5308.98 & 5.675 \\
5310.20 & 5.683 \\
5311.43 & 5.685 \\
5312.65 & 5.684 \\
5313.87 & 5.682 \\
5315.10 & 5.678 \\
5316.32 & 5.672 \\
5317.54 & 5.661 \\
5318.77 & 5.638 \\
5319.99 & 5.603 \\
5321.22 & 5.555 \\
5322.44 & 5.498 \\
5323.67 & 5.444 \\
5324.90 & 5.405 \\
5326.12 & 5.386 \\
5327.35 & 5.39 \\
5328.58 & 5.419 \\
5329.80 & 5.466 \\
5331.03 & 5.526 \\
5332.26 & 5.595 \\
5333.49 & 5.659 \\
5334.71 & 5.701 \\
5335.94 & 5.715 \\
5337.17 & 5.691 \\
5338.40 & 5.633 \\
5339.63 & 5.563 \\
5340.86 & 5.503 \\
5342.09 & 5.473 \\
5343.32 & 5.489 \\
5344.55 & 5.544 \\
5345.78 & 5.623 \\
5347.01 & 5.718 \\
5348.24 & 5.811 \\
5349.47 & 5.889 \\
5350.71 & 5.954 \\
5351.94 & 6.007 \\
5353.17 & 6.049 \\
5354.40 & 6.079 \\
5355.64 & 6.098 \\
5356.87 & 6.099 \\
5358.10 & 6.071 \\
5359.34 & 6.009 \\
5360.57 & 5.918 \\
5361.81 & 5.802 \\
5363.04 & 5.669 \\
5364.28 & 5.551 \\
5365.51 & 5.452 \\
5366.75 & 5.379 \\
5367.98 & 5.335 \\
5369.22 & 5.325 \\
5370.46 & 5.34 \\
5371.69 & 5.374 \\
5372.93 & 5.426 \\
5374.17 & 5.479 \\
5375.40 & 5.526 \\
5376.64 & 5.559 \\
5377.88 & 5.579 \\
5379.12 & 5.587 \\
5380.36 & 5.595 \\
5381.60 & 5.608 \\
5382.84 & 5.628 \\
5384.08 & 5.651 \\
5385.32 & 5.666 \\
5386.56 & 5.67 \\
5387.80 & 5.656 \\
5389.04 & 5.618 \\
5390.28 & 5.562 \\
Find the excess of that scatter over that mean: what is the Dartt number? -5.44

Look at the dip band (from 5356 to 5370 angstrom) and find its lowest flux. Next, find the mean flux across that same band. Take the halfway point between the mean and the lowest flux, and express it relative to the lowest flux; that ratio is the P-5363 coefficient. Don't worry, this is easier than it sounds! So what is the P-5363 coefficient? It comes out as 1.03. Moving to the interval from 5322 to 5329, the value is 1.00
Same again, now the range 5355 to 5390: 1.03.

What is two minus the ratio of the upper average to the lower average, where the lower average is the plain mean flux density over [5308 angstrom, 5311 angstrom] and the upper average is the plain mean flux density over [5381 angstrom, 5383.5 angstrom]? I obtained 1.01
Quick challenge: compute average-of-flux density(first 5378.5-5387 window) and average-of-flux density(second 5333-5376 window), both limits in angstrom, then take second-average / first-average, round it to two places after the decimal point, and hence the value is 1.01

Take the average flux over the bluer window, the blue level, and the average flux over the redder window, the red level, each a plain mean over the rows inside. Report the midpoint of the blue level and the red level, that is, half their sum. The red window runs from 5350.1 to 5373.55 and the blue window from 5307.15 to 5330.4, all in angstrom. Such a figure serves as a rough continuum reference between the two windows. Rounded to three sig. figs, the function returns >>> 5.65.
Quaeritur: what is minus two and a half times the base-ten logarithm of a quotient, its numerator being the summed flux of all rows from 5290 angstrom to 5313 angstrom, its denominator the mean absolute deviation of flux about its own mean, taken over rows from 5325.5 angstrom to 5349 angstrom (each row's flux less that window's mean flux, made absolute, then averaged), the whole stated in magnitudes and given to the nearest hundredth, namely -7.50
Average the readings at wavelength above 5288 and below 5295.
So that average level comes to 5.7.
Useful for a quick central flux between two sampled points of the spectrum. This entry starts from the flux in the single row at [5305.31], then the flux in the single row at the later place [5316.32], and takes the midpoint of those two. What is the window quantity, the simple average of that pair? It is 5.61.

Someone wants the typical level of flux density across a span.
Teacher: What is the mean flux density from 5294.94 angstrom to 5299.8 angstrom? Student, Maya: 5.15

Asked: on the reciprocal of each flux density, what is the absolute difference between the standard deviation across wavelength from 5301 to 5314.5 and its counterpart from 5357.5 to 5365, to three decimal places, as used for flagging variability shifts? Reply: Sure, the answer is 0.000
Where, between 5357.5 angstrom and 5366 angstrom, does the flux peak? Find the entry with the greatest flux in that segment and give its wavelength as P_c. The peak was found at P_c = 5358.10 angstrom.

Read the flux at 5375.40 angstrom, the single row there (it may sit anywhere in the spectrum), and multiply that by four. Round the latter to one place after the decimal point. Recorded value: 22.1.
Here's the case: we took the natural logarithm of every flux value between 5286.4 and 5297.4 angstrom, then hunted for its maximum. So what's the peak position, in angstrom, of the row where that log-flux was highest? 5288.24 angstrom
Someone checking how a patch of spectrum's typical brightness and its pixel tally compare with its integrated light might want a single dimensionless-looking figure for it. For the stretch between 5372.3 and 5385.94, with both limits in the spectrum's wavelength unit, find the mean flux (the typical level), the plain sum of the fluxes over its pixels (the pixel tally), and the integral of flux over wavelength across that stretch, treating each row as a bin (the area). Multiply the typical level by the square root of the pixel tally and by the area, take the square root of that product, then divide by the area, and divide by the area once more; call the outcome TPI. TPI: 0.010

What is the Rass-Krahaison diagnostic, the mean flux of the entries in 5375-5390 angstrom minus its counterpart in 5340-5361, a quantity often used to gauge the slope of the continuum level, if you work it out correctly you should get -0.23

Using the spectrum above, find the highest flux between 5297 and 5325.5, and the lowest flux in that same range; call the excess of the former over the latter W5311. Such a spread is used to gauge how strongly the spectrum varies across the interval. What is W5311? 0.62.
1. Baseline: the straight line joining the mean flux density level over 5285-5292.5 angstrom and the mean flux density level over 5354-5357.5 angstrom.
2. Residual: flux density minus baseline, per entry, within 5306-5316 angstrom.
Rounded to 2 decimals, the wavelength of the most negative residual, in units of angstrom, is 5306.54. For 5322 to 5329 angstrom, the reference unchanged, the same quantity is 5327.35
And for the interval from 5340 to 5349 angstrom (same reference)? 5342.09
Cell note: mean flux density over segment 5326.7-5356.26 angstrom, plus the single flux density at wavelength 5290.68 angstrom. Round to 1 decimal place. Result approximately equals 11.4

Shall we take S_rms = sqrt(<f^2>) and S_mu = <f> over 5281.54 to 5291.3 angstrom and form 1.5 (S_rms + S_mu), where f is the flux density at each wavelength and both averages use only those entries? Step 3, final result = 17.3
